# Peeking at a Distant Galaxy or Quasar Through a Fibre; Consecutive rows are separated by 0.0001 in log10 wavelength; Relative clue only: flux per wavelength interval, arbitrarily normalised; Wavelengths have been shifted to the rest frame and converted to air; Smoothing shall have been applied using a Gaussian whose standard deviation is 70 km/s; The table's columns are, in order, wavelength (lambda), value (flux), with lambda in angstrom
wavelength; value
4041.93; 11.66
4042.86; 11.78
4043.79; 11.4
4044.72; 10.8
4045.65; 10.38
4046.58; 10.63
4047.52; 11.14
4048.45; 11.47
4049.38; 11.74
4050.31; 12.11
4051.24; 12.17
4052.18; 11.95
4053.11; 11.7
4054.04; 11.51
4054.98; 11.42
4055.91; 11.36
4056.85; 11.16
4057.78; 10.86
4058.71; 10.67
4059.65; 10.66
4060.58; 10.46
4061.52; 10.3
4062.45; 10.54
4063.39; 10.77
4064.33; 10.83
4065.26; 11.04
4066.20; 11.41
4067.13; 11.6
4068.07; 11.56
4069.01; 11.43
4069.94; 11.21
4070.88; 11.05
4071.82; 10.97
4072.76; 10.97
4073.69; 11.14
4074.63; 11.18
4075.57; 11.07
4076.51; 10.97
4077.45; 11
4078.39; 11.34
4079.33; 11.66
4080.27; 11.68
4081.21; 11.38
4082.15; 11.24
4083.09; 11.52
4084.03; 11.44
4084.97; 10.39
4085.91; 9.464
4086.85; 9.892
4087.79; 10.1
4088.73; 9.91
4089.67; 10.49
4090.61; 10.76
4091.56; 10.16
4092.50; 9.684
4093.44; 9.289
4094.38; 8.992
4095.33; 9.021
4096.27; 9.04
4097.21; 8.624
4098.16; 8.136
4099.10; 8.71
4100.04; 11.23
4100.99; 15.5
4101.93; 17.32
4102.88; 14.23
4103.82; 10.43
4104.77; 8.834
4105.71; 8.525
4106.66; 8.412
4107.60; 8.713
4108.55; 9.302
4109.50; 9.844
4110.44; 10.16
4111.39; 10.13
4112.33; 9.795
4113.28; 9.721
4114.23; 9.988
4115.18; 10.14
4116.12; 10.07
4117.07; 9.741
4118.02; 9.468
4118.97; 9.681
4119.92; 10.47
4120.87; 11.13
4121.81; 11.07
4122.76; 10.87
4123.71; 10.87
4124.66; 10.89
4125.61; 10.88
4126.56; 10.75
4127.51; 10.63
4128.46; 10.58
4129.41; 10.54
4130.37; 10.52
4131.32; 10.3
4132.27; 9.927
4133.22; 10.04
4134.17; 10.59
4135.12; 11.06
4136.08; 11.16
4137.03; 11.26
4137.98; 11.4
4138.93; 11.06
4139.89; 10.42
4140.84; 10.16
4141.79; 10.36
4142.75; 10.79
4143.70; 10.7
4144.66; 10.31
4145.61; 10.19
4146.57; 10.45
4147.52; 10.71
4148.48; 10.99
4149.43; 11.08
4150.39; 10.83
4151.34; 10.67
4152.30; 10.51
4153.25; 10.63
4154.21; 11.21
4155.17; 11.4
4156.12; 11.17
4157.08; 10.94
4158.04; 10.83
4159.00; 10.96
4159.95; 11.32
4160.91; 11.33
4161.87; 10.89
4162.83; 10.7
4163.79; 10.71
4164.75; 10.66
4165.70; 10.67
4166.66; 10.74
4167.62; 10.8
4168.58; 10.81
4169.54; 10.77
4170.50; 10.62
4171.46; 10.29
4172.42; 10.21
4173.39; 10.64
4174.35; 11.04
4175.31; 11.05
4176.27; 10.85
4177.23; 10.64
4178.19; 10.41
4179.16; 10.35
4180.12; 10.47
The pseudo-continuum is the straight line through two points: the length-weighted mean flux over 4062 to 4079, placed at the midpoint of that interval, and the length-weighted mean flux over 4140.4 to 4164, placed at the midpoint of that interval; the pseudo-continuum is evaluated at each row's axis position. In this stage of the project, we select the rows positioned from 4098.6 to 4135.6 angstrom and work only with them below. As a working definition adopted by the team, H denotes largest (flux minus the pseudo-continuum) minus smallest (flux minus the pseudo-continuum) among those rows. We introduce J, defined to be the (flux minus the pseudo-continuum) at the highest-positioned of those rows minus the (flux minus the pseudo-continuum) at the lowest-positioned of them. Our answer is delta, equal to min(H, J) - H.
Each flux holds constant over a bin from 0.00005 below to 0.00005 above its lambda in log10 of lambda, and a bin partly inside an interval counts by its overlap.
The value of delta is -6.4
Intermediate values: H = 8.9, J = 2.5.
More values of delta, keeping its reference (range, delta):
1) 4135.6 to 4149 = -1.3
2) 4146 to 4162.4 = -0.5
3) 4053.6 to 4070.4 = -1.6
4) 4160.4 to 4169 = -1.1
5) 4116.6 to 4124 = -0.5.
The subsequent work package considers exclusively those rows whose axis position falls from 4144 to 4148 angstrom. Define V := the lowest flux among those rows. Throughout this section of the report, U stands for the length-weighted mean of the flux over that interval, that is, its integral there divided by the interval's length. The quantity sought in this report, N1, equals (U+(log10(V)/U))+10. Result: 20.5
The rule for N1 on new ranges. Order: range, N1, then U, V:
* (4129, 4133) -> 20.4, 10.3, 9.927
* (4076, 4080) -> 21.3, 11.2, 10.97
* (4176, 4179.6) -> 20.6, 10.5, 10.35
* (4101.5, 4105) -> 23.0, 12.9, 8.834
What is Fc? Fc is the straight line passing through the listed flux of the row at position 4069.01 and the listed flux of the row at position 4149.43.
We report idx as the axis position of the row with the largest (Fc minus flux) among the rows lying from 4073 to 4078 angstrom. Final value 4076.51 angstrom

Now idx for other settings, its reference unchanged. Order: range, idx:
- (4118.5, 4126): 4118.97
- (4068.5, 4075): 4071.82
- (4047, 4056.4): 4047.52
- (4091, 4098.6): 4098.16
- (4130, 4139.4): 4132.27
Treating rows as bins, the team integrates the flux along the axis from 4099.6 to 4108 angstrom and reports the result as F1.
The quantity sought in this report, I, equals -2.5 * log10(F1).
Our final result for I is -4.96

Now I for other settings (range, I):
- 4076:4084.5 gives -4.96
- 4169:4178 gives -4.96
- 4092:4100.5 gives -4.73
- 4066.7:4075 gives -4.92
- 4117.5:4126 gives -4.89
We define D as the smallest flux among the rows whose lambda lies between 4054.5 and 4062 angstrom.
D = 10.3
